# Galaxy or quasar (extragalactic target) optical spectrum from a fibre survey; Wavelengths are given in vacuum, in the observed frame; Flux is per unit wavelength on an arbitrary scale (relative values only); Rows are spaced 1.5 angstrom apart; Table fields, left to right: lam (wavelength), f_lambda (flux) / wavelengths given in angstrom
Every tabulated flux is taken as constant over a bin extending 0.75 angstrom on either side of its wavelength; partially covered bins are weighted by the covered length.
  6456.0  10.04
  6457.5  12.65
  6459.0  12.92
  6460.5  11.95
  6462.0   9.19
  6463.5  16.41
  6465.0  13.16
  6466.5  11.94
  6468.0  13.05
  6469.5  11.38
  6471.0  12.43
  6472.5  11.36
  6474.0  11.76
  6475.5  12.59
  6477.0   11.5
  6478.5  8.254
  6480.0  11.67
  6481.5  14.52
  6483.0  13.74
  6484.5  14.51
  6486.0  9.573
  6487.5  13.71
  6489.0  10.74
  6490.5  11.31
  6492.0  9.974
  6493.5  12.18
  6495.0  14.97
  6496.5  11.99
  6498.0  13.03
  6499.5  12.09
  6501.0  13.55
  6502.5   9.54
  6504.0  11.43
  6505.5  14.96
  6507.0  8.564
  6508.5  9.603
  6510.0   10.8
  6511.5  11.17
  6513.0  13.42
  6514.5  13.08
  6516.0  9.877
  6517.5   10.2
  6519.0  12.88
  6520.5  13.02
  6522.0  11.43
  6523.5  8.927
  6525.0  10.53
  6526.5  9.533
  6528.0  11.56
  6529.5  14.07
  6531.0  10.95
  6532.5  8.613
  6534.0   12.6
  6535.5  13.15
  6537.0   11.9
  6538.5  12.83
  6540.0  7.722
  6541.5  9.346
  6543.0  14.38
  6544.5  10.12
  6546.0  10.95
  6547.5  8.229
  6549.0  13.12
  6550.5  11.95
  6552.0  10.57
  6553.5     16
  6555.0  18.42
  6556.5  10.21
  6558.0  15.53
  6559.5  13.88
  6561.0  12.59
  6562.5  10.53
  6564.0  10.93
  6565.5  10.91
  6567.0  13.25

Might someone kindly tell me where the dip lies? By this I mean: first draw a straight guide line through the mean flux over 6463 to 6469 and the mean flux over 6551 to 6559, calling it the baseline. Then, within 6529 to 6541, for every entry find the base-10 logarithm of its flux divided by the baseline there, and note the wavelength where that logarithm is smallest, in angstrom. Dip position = 6540.0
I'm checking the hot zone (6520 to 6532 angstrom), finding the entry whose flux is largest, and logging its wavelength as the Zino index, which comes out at 6529.5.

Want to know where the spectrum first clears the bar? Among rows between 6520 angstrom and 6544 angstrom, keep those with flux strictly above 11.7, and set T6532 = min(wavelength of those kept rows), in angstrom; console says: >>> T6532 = 6520.5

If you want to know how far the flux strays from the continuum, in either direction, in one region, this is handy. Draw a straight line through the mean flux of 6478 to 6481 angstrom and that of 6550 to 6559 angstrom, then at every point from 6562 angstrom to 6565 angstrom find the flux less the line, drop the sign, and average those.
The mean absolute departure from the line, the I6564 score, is 3.5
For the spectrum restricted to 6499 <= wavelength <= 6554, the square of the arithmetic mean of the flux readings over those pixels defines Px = 130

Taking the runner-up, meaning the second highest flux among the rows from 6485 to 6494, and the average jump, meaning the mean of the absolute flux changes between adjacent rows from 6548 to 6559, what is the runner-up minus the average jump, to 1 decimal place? 8.2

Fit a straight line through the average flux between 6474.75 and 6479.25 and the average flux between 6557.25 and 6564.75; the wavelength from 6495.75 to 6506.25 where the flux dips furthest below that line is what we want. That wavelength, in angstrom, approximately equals 6502.5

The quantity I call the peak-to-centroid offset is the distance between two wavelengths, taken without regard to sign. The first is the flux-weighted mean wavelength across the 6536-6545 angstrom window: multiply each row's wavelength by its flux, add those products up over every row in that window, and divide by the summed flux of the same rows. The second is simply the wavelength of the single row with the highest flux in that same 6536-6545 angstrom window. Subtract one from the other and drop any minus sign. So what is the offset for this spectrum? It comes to 2.3 angstrom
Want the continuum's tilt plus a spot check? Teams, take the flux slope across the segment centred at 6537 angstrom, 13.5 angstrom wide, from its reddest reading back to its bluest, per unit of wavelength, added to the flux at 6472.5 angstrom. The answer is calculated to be 11.6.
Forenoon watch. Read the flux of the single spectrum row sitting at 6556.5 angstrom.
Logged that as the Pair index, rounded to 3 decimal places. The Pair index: 10.210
